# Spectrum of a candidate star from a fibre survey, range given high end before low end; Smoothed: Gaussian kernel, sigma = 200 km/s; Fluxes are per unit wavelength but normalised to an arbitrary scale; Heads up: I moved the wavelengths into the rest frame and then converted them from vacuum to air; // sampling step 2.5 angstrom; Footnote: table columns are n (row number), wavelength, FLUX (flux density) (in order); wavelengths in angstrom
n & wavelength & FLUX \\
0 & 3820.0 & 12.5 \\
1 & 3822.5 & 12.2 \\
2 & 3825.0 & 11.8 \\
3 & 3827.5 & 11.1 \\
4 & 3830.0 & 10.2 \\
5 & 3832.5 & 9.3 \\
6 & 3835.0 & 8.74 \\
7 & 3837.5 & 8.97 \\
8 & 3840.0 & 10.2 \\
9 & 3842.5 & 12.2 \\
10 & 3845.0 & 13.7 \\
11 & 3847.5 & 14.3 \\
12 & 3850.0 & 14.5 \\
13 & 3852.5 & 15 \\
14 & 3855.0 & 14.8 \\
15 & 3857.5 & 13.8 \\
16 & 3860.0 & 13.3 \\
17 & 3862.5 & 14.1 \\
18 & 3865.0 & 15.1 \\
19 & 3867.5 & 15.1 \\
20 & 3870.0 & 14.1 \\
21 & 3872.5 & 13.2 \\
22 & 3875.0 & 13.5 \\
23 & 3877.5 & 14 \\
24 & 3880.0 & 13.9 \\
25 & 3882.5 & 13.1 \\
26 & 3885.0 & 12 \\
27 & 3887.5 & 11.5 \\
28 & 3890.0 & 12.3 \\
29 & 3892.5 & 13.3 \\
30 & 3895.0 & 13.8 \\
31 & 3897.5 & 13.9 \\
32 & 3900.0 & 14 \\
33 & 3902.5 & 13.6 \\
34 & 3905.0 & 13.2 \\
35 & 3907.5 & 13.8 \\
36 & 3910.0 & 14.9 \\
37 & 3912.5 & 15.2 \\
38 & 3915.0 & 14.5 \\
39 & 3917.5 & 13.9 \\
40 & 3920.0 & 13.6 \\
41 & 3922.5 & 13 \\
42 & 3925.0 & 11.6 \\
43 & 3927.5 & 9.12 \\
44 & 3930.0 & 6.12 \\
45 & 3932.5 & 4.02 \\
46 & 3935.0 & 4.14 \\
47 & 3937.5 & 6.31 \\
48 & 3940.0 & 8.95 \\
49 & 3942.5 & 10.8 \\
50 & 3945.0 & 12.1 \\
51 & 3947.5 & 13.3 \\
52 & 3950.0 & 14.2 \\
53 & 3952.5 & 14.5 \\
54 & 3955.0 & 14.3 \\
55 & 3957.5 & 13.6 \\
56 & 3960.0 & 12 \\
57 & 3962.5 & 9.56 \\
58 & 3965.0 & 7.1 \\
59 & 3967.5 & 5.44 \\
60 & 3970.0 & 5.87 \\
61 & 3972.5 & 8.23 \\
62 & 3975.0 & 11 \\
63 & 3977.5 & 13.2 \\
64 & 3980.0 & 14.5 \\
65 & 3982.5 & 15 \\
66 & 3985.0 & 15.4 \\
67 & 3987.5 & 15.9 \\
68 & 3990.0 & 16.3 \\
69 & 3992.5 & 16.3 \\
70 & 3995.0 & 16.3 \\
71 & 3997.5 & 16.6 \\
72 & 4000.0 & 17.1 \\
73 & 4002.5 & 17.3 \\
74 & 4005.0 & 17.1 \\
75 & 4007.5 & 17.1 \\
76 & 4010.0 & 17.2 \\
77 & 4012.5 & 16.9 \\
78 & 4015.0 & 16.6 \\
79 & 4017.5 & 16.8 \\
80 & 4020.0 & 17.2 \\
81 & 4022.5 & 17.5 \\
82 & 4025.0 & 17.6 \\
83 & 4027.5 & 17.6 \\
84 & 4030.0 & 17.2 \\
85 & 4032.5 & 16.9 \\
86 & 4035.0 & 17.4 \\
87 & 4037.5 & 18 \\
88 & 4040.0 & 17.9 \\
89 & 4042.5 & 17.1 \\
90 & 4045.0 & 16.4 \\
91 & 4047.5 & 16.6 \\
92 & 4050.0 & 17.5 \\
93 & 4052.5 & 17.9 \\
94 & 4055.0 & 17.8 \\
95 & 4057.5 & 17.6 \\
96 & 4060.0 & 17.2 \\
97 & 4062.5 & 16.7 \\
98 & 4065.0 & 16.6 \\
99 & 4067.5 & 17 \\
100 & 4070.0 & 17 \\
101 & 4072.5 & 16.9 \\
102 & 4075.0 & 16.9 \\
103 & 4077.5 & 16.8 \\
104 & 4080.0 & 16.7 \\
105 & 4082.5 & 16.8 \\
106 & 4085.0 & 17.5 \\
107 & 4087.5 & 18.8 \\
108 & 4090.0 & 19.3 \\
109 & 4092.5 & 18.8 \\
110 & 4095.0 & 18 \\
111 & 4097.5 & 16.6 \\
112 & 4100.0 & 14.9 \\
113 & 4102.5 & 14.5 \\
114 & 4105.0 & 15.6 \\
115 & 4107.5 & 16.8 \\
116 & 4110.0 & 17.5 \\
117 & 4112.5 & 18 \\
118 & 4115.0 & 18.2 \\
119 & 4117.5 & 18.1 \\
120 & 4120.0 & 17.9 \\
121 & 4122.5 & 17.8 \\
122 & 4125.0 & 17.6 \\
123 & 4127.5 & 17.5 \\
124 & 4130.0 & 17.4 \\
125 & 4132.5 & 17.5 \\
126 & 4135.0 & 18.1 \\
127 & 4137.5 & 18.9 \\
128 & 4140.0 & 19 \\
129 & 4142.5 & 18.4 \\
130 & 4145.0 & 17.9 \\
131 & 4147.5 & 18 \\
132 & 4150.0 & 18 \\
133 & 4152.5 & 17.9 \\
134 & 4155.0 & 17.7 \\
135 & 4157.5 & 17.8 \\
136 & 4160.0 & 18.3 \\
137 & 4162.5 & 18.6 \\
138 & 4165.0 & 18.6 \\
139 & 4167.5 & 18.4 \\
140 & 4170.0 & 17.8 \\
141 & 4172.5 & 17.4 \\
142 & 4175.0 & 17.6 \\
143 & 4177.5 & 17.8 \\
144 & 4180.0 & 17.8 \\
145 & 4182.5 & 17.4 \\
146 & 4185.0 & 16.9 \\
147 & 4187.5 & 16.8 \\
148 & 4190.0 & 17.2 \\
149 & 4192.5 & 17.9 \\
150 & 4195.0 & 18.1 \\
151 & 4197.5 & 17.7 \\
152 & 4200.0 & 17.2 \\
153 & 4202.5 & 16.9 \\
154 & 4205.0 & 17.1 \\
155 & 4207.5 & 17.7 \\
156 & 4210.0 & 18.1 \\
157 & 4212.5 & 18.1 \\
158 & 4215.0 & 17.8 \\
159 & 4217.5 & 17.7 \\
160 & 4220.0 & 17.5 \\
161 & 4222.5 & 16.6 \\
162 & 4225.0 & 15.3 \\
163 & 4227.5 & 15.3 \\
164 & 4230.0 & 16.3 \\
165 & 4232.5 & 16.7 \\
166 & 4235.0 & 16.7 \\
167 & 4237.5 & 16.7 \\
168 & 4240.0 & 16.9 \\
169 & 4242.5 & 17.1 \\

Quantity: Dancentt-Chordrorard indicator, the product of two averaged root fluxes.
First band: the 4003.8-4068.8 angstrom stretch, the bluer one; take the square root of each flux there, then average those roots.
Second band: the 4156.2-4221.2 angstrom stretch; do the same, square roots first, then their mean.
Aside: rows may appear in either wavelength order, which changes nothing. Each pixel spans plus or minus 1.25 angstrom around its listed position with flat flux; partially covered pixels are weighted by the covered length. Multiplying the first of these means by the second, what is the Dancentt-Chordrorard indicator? 17.4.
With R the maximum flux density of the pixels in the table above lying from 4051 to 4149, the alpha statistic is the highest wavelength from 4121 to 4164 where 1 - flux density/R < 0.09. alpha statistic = 4162.5 angstrom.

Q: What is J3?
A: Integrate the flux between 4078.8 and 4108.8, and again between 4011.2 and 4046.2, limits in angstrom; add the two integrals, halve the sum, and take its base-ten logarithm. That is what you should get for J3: 2.75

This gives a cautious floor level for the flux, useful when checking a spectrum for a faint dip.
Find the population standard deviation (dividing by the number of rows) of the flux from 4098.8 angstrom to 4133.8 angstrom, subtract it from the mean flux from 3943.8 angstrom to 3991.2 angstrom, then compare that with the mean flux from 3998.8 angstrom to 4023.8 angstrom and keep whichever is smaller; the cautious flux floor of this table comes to 11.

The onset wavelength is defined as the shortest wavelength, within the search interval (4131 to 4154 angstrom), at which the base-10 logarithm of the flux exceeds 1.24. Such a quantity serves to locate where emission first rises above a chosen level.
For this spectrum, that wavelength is 4132.5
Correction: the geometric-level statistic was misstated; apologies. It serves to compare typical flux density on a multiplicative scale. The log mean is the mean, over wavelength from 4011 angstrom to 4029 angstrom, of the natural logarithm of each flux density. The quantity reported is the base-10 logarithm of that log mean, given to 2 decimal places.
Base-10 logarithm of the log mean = 0.45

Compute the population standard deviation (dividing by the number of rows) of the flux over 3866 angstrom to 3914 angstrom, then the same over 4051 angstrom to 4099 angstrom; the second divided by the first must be 0.86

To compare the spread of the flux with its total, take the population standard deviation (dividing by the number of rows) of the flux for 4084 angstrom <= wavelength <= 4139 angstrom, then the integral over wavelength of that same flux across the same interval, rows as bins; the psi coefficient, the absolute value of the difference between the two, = 962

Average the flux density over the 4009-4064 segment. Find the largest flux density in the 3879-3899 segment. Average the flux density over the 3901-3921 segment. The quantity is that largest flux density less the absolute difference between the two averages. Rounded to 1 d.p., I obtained 10.7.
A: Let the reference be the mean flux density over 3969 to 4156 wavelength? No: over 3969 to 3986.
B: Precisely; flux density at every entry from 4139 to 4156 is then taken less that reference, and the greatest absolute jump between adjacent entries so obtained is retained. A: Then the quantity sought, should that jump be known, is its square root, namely 0.77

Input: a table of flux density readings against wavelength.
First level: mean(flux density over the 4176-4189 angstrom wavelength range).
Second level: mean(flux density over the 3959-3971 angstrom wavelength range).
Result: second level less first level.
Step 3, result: -9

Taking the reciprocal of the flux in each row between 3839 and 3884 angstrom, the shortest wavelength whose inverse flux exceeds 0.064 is 3840.0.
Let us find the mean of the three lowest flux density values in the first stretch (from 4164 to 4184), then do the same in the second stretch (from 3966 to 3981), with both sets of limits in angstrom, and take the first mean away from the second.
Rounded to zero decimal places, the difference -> -11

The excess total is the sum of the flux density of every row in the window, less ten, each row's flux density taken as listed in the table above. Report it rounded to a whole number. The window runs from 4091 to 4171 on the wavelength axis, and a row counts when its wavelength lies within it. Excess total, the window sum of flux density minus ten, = 556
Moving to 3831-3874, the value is 210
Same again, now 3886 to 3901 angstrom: 69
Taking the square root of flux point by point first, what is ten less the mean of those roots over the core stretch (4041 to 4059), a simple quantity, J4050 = 5.84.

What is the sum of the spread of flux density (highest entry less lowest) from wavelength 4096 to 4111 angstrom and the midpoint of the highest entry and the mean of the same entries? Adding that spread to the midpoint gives 19.7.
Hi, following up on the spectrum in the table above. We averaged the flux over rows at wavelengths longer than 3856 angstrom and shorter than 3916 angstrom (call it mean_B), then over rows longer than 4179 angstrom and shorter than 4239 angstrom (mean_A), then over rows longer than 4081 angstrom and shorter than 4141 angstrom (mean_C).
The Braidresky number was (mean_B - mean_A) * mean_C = -60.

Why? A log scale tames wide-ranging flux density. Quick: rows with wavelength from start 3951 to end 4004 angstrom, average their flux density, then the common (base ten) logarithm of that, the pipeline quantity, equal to 1.12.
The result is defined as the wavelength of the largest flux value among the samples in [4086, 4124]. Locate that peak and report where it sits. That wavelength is 4090.0 angstrom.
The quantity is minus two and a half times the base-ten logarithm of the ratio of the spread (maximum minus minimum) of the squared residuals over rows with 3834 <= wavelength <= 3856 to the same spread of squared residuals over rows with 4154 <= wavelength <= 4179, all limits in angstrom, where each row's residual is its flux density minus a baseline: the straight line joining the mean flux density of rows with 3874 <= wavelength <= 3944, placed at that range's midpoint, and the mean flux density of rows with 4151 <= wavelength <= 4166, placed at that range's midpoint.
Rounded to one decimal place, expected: -3.1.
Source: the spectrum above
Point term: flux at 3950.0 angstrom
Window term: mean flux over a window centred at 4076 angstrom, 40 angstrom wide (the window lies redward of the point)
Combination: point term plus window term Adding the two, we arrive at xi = 32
